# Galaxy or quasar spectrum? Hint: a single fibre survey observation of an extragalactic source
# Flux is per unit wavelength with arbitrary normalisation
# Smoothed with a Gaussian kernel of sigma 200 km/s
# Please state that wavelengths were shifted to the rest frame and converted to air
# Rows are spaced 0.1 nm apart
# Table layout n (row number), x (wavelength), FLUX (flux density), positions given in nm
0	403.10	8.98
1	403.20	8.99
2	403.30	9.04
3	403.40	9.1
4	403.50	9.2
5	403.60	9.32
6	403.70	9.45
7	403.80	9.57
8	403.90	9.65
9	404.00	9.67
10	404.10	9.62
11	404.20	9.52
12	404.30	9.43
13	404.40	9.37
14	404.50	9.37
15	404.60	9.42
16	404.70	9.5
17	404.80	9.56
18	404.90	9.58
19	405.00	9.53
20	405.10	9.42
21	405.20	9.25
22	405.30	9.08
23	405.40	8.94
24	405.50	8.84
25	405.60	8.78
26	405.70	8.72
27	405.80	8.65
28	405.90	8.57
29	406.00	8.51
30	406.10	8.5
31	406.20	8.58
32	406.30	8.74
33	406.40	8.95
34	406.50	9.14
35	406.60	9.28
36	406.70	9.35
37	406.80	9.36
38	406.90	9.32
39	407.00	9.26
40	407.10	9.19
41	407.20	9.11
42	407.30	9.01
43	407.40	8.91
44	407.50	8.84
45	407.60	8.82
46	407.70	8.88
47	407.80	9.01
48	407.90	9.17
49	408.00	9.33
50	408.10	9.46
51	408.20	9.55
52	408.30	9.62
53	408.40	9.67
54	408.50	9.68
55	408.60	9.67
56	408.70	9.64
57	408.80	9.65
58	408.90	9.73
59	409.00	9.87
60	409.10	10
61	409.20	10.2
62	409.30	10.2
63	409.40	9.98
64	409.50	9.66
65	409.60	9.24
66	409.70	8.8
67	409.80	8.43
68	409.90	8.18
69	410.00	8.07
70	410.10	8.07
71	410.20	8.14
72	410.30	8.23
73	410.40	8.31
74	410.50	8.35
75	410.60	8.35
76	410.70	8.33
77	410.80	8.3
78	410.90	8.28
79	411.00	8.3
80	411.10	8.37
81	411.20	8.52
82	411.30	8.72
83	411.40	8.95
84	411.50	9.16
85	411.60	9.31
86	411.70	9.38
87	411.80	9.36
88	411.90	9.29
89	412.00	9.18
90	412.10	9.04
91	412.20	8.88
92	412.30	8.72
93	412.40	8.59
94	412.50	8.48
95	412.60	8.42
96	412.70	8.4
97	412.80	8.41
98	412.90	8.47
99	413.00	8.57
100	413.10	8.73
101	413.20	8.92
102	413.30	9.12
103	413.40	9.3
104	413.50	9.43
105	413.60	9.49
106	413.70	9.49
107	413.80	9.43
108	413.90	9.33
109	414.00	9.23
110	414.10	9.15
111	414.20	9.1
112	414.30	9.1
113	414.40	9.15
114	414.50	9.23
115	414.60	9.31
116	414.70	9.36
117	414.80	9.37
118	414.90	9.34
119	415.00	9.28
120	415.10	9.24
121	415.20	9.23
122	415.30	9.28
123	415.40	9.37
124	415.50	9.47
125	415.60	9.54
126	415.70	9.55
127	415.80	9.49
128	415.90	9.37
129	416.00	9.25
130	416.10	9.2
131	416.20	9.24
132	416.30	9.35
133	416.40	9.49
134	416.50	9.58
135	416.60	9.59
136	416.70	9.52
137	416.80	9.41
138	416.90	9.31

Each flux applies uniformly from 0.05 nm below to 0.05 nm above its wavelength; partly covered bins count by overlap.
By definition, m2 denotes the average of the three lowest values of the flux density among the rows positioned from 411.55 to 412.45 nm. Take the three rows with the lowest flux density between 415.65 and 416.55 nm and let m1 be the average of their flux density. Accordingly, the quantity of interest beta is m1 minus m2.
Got 0.5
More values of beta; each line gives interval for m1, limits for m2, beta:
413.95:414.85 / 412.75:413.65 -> 0.6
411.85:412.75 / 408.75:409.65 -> -1.1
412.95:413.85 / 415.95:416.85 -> -0.5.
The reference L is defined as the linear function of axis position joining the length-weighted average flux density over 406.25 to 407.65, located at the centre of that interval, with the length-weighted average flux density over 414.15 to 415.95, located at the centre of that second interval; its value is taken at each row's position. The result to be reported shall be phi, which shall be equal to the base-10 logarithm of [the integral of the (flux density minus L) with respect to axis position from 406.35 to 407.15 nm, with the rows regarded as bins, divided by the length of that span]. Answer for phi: -0.8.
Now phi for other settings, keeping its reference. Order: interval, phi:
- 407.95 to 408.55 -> -0.4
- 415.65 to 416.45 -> -1.7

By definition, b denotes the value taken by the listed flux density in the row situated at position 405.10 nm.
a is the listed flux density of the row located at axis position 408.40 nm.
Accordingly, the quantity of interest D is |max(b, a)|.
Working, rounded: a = 9.67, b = 9.42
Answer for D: 9.67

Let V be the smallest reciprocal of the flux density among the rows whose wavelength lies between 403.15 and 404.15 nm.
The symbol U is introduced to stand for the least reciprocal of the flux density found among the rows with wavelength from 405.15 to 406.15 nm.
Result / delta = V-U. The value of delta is -0.0047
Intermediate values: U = 0.108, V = 0.103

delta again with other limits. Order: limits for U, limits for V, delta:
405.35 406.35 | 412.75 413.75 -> -0.0065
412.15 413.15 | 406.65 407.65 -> -0.0058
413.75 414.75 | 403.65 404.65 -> -0.0026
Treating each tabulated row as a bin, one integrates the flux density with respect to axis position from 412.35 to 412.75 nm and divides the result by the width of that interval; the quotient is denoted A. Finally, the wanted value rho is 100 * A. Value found 847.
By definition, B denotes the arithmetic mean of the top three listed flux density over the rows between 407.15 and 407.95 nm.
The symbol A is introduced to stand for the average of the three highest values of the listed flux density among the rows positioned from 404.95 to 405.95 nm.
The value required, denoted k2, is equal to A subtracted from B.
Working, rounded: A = 9.4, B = 9.10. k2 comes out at -0.3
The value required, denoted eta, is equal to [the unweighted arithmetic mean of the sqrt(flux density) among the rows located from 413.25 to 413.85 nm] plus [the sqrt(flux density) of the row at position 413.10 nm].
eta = 6.02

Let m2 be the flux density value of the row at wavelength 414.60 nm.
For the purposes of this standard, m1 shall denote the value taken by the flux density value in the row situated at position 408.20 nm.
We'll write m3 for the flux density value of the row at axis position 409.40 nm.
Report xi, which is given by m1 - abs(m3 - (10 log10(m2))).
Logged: 9.3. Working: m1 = 9.55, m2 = 9.31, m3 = 9.98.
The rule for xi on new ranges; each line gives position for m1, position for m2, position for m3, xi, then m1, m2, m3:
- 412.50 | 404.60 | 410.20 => 6.9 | 8.48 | 9.42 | 8.14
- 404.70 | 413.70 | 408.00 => 9.1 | 9.5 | 9.49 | 9.33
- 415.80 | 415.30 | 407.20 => 8.9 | 9.49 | 9.28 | 9.11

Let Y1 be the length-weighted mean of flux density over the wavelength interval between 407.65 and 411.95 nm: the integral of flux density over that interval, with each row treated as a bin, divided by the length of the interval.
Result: 9.06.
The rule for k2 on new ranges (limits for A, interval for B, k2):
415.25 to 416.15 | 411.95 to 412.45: -0.5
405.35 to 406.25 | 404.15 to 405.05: 0.7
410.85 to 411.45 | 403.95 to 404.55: 0.9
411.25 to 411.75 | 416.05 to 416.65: 0.3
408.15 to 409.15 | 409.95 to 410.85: -1.5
